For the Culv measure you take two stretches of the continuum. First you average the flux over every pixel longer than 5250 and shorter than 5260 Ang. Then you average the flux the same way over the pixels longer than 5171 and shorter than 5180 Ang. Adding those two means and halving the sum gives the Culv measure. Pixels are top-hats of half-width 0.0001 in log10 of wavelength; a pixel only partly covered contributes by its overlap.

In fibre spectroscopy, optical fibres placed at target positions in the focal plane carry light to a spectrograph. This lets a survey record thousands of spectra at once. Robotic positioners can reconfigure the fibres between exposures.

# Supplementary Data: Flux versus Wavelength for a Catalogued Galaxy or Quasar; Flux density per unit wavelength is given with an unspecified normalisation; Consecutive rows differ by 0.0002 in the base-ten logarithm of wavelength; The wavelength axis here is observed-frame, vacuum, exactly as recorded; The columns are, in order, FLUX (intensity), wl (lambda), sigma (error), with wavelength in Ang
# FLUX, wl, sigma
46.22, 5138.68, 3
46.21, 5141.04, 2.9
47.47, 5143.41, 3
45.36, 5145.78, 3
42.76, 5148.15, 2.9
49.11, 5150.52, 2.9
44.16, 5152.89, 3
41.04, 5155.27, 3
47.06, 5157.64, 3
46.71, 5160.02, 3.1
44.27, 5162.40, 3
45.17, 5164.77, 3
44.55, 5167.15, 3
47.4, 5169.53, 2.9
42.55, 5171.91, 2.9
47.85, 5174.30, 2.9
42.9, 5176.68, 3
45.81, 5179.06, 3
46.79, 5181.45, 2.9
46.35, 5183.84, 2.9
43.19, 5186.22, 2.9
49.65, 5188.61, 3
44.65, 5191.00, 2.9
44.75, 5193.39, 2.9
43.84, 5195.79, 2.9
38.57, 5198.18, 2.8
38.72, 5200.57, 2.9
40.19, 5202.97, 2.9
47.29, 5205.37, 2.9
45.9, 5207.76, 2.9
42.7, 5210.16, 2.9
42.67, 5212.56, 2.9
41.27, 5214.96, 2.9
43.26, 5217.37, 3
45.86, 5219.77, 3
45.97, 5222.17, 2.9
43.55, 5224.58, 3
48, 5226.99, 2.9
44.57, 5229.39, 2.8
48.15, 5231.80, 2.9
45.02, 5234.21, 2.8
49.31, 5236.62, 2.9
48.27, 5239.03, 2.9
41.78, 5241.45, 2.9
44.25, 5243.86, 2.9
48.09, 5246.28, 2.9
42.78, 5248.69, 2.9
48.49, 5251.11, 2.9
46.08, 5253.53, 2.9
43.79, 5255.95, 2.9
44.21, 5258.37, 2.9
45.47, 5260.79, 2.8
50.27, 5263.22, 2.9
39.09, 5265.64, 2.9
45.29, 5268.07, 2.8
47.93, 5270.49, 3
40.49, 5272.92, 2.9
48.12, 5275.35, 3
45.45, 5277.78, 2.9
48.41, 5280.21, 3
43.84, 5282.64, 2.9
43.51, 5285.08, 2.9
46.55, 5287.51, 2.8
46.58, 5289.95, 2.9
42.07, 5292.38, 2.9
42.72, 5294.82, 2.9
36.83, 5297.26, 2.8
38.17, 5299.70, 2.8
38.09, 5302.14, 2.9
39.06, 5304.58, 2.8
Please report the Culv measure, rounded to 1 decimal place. 45.2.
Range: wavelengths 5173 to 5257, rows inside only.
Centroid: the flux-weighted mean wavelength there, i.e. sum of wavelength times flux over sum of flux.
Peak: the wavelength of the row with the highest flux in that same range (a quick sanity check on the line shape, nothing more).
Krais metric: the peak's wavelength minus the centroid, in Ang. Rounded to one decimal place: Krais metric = -26.6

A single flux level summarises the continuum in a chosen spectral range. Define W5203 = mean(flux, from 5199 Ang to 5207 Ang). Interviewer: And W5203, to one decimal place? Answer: 42.1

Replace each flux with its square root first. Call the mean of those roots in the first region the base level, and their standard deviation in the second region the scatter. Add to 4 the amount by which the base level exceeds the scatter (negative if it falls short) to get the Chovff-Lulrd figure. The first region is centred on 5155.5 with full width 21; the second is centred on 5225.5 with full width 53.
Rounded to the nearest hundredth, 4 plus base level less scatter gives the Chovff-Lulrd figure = 10.49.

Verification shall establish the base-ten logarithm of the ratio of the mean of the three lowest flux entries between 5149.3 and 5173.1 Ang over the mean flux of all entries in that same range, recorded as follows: -0.0259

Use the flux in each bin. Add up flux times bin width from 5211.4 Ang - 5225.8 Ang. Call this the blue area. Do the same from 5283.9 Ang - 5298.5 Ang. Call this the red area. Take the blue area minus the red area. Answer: 2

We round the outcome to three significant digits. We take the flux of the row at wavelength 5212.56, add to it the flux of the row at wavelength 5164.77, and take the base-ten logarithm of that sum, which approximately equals 1.94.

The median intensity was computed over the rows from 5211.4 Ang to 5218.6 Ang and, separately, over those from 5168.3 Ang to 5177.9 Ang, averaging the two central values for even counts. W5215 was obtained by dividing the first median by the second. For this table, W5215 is 0.95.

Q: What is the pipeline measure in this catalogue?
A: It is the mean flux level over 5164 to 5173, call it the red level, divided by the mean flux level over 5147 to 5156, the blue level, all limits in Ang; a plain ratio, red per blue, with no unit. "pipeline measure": 1.01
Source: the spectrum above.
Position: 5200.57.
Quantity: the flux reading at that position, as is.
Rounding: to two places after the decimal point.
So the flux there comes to 38.72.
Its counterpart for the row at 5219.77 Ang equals 45.86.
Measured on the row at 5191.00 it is 44.65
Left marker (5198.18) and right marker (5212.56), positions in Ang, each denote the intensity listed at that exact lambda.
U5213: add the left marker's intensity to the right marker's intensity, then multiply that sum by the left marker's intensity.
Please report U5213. 3133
